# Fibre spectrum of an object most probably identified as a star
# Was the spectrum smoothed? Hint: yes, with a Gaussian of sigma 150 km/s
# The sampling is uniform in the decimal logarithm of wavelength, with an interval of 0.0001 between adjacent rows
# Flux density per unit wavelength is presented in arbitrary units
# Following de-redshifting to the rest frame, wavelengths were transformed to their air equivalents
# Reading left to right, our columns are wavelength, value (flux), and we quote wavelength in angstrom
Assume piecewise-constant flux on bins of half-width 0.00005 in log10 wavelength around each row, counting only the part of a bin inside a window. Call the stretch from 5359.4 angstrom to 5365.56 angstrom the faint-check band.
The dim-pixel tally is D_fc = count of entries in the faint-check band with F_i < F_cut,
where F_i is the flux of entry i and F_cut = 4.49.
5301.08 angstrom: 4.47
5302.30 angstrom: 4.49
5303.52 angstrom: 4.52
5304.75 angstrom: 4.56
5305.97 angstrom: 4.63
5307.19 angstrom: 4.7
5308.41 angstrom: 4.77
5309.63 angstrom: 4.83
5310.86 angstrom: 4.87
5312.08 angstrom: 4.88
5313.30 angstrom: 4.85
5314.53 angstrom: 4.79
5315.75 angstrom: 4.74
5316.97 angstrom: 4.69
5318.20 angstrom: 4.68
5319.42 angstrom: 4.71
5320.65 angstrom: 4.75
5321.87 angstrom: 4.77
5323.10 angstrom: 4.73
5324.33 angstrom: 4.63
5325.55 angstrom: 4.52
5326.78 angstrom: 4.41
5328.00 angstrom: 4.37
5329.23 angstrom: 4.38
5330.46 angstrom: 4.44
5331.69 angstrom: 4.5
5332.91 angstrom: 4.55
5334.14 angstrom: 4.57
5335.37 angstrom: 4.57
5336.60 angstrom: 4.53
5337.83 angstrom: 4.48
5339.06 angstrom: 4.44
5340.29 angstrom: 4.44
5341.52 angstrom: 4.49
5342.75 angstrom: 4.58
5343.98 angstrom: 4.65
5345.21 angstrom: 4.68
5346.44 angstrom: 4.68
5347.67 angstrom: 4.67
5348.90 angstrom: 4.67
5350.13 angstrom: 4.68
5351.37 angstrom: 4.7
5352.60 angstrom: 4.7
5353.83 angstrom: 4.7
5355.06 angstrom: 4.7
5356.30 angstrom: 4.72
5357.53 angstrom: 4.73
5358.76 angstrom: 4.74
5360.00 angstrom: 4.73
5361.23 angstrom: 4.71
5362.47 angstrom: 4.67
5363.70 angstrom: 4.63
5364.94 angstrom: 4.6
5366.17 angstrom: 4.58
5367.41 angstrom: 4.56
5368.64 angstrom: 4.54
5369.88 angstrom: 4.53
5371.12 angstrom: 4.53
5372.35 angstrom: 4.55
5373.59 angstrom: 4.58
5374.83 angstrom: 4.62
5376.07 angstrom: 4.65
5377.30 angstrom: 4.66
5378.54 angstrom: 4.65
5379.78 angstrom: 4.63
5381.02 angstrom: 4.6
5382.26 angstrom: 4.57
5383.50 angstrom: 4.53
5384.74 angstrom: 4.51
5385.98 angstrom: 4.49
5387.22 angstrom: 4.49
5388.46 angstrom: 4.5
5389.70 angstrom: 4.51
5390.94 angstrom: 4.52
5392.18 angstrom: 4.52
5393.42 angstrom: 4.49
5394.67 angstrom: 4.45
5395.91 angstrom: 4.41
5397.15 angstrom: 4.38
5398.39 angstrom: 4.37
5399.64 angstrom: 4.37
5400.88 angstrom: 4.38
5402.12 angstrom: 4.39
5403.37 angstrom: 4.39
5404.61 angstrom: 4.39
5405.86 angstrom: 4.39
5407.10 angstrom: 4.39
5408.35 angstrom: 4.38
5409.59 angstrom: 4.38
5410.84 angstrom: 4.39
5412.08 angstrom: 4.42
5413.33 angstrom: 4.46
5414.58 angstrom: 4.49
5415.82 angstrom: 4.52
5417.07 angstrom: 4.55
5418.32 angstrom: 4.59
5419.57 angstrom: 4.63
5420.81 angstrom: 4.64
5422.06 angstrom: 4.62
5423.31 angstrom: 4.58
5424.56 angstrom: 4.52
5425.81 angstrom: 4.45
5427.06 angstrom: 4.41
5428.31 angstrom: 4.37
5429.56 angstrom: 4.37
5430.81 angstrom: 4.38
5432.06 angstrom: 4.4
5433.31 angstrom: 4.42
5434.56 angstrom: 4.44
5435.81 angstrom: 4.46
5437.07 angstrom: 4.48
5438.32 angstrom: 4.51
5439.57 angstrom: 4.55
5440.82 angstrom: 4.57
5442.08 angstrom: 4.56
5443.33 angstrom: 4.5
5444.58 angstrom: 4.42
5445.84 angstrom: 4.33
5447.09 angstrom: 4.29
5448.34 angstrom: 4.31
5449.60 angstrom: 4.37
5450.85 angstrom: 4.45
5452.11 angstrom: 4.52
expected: 0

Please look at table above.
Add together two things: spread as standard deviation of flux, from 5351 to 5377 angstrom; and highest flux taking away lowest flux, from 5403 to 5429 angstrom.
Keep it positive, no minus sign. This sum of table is 0.34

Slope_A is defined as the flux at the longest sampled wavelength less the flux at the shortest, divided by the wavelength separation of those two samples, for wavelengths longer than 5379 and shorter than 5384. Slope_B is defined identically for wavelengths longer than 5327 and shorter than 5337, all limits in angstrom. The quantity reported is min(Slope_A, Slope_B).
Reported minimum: -0.027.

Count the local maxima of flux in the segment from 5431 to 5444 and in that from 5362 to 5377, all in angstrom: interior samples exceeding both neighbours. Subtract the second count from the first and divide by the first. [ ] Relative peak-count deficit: 1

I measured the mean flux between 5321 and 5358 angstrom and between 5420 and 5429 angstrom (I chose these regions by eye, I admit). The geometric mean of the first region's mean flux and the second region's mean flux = 4.55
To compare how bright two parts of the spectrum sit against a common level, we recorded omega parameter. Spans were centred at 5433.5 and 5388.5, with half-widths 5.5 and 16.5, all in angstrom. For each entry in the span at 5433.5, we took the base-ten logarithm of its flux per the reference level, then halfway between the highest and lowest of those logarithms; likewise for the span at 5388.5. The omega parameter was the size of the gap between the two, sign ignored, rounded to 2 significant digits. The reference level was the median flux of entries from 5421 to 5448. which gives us 0.0071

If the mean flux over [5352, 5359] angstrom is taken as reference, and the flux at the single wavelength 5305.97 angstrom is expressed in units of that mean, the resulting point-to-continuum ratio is 0.98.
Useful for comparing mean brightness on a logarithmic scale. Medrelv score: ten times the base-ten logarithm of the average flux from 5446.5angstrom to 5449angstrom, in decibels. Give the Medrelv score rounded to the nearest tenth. 6.3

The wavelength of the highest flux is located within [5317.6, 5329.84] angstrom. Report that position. 5321.87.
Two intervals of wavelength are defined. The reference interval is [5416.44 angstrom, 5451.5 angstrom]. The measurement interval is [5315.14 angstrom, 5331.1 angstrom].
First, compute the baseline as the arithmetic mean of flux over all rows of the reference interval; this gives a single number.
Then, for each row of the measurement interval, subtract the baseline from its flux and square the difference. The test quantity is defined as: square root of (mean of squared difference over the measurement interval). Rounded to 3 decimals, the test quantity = 0.198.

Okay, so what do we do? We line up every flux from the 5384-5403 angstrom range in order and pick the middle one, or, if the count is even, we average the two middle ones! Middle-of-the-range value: 4.49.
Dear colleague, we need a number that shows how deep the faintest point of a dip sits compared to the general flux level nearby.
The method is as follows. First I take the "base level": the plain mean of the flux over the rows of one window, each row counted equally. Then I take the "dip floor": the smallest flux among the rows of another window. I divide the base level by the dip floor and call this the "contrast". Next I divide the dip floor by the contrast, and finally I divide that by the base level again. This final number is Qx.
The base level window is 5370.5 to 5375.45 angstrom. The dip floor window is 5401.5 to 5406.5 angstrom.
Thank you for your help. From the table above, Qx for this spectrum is 0.92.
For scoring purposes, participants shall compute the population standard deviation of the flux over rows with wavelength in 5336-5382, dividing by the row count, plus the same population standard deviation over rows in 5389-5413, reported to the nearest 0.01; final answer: 0.13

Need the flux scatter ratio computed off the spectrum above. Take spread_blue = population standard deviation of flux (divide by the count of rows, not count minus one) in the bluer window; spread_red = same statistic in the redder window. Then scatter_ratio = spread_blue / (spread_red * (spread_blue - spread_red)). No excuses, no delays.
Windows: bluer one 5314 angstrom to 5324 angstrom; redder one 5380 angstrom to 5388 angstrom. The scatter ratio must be -162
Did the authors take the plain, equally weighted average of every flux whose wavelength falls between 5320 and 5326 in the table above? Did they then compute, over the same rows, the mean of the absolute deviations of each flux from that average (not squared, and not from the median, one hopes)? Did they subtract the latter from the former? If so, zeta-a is 4.60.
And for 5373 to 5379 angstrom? 4.61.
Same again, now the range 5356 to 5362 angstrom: 4.72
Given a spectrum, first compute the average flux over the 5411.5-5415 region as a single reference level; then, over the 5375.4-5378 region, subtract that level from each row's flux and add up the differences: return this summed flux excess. 0.4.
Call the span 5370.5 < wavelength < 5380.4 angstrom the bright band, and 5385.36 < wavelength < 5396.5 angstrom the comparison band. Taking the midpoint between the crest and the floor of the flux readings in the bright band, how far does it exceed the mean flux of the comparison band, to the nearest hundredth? 0.11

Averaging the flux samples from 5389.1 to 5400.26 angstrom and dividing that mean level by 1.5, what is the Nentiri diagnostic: 2.96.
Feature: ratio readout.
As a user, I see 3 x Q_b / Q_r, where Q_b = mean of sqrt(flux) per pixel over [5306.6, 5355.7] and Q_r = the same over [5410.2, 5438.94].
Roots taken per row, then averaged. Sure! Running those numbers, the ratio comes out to 3.051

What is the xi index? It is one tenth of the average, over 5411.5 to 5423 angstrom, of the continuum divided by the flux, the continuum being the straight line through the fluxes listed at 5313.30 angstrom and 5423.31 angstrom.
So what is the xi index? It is 0.101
